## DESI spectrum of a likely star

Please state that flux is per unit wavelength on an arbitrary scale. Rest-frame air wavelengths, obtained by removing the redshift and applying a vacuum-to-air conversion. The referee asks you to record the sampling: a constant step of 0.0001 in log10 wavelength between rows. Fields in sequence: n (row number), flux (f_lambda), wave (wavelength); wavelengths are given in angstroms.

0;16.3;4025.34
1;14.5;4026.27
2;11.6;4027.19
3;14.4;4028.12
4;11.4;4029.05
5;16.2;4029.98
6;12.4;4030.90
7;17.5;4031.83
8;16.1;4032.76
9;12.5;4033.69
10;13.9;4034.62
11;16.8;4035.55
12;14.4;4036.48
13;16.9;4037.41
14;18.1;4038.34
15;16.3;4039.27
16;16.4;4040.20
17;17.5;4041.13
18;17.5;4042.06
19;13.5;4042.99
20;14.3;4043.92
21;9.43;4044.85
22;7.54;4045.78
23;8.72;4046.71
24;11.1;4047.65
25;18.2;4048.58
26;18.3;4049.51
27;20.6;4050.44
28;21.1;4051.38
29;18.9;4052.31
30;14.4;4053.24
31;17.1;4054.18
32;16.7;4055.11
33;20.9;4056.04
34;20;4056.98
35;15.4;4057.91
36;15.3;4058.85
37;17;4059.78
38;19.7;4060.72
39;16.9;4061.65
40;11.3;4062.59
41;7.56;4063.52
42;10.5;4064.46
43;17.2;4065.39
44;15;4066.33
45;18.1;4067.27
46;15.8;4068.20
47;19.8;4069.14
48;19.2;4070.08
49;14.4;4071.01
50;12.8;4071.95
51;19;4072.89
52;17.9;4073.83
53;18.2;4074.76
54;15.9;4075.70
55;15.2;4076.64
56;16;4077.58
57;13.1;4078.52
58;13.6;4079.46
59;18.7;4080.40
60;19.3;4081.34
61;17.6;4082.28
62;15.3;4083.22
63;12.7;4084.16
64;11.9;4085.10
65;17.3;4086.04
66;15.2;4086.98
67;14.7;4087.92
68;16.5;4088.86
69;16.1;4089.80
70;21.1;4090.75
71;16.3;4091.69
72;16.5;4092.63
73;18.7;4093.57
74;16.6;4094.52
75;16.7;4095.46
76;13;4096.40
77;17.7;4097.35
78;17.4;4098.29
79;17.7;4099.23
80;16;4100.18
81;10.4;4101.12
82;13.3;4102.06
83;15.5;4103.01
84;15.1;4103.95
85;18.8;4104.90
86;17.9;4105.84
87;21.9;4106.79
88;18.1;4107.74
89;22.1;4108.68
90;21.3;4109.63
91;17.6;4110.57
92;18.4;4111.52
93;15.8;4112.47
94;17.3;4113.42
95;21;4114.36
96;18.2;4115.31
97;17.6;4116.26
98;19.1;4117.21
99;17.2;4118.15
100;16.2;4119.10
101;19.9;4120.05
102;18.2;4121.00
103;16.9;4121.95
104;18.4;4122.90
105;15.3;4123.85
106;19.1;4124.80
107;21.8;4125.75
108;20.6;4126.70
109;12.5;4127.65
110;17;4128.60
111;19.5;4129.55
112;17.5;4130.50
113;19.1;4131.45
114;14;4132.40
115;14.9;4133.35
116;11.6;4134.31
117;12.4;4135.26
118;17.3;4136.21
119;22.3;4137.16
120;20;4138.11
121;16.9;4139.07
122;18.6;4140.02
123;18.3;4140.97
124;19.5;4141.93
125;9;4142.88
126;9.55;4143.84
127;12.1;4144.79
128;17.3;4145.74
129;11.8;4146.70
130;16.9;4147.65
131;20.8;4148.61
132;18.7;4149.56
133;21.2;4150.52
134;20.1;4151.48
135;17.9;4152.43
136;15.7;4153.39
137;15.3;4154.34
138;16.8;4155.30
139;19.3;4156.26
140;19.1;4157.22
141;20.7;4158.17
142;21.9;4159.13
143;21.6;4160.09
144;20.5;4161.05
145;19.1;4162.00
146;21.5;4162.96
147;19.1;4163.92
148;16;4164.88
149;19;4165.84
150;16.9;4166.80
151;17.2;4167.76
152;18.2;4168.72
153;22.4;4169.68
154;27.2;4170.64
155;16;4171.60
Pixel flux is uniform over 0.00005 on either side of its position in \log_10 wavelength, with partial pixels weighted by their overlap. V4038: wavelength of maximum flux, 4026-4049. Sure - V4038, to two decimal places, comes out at 4048.58 angstroms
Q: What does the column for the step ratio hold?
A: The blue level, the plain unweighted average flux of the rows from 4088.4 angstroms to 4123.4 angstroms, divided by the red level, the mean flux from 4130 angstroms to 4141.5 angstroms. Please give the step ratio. 1.03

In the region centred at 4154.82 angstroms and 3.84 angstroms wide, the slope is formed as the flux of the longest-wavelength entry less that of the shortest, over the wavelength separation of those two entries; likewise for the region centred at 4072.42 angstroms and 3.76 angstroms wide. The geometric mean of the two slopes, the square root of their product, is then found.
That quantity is 1.25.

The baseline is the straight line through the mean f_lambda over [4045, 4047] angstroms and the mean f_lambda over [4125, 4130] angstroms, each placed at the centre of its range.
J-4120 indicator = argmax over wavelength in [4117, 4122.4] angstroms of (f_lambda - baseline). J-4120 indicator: 4120.05 angstroms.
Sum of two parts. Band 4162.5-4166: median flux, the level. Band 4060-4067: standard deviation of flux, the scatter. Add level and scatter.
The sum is 23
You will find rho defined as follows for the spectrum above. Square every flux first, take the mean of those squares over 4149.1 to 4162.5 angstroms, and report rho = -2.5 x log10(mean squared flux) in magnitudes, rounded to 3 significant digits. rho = -6.42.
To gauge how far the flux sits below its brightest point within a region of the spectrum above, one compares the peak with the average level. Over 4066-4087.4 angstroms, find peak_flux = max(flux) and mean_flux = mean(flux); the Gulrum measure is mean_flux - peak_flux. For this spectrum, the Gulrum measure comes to -3.6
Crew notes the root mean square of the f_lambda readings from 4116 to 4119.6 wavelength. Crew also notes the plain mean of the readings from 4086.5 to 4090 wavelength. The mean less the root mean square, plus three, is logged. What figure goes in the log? 1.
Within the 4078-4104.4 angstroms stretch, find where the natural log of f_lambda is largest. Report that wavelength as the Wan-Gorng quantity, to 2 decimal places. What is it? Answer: 4090.75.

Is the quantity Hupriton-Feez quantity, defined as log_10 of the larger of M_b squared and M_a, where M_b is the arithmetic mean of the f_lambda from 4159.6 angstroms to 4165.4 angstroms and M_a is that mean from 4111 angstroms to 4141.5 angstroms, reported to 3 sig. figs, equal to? 2.59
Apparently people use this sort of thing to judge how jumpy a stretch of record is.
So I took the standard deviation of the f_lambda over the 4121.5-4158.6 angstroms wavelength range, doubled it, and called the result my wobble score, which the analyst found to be 6.7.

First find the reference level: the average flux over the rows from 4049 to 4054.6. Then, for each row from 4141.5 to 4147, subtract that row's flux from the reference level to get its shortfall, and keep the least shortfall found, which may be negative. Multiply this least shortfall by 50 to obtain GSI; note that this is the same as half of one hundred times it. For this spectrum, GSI -55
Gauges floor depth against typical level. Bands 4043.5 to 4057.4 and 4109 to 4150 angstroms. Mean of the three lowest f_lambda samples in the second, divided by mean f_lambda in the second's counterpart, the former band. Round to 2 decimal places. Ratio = 0.64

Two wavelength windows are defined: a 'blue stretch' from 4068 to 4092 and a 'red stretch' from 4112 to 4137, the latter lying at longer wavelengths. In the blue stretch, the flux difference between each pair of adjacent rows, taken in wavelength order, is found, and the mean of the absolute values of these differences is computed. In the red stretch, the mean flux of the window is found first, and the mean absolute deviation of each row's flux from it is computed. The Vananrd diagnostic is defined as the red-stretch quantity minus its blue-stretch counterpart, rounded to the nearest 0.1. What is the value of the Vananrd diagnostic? -0.4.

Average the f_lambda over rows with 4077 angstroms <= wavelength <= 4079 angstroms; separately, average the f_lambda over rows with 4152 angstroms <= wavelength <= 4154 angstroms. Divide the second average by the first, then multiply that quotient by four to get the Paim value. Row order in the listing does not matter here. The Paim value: 4.6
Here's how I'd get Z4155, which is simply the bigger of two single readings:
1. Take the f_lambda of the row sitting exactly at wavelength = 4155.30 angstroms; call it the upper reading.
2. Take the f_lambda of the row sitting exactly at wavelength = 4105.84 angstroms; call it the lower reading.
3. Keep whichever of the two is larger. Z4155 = 17.9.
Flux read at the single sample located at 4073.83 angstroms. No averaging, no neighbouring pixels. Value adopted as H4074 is 17.9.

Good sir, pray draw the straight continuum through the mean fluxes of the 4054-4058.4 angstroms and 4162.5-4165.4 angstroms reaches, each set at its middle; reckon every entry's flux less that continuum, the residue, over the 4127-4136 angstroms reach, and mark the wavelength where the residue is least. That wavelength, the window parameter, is 4134.31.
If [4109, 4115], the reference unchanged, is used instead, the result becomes 4112.47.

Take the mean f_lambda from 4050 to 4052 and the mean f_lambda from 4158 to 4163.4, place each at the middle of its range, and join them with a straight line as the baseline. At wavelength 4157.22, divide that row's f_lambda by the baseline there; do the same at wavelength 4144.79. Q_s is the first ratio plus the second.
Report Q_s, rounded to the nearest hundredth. 1.49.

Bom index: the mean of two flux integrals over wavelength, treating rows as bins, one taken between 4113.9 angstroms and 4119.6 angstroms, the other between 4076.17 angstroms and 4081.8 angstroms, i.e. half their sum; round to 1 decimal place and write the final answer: 96.8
